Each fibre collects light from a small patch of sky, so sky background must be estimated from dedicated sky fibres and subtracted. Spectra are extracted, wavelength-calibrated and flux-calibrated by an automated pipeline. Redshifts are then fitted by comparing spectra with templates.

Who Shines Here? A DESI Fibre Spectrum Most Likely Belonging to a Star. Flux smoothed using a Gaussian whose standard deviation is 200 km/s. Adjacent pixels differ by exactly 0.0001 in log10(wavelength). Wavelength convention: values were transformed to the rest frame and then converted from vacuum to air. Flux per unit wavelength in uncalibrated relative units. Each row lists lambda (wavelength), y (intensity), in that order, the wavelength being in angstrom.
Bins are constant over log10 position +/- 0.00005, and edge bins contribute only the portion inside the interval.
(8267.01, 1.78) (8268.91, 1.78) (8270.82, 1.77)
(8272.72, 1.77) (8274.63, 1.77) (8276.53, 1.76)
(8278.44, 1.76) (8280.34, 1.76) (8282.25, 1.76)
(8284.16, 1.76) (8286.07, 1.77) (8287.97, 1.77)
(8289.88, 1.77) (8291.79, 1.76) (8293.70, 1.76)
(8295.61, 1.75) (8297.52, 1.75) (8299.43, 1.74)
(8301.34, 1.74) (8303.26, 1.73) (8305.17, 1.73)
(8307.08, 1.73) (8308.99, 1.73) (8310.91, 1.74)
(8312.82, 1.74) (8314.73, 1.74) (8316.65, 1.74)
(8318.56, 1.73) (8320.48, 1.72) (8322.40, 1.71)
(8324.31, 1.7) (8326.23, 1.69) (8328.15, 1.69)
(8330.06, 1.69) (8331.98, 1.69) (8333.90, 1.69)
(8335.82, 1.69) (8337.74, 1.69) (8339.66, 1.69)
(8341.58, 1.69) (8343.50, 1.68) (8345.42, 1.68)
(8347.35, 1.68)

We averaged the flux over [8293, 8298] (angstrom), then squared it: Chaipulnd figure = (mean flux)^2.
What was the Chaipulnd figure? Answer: 3.07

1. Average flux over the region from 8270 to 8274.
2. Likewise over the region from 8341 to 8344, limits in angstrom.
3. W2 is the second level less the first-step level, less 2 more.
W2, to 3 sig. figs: -2.08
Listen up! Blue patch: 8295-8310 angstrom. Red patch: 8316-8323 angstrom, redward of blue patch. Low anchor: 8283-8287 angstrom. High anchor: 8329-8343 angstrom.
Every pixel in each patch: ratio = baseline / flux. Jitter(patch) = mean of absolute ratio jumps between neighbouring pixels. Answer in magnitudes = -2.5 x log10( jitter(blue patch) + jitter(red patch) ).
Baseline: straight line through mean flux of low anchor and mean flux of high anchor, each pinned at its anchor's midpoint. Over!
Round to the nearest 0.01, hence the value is 5.47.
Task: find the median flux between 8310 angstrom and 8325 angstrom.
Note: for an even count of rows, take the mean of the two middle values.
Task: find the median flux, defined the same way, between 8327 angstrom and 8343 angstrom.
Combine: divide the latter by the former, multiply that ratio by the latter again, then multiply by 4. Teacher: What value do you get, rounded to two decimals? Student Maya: 6.58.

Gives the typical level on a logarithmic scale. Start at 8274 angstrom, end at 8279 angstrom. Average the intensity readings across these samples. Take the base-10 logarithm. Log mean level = 0.246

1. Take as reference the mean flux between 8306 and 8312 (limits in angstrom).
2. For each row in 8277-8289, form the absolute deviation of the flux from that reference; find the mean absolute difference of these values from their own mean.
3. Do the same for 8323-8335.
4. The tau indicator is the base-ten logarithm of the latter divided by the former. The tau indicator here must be -0.2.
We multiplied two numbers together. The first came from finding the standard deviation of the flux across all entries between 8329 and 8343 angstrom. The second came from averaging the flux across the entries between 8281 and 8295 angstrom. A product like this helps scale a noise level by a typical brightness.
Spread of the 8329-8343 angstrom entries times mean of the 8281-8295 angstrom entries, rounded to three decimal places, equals 0.000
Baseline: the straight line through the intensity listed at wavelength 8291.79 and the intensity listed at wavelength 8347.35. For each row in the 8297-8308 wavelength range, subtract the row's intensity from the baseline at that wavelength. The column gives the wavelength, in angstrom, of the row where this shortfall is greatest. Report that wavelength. 8303.26 angstrom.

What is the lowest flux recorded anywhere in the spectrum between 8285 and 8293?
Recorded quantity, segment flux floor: 1.76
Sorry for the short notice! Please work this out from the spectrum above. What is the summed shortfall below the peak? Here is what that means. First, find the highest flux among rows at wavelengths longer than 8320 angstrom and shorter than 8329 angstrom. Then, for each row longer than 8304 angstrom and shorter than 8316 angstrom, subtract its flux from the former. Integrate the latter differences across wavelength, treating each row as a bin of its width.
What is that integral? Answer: -0.2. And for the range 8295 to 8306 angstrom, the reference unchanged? -0.2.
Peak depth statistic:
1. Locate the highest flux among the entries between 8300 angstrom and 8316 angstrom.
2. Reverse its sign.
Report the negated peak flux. -1.74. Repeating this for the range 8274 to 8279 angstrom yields -1.77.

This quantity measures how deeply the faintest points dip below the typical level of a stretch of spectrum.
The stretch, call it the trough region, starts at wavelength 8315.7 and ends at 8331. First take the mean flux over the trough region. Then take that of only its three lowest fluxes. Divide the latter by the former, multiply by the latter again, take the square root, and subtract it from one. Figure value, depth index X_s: -0.293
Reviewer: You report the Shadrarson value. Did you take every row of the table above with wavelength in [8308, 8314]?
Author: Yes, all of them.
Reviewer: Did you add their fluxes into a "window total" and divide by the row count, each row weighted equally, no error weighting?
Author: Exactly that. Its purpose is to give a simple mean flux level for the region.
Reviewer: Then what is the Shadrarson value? 1.74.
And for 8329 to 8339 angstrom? 1.69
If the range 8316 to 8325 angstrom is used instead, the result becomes 1.72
